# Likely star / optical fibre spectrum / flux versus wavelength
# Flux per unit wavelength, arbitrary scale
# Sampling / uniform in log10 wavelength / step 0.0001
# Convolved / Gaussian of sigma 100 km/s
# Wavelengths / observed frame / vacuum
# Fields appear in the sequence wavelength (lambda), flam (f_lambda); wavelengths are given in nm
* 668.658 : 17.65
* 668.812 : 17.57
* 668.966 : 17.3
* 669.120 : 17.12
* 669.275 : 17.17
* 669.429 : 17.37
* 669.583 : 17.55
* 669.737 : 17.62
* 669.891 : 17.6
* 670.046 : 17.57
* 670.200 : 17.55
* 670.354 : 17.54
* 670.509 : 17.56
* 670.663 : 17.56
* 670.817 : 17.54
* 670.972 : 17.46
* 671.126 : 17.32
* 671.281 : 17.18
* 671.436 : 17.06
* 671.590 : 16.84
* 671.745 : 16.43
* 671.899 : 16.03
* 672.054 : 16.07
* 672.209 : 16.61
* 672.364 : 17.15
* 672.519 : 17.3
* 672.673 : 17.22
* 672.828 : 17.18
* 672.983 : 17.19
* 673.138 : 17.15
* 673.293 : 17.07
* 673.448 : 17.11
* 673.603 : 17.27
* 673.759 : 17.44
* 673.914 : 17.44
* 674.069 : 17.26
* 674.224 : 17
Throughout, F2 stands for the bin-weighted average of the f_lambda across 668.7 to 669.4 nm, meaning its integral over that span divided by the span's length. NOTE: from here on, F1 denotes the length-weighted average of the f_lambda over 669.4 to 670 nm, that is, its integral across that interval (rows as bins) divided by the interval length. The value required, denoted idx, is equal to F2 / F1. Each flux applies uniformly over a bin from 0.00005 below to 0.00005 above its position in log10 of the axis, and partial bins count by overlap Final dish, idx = 0.99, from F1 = 17.5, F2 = 17.30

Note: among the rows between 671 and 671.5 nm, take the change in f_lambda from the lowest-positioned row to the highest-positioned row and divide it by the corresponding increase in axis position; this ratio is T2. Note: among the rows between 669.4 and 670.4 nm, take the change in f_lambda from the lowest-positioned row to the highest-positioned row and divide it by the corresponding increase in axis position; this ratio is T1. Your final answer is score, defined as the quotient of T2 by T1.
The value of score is -4.6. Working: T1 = 0.2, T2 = -0.8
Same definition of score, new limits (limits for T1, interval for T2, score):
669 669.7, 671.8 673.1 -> 1.2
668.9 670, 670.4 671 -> -0.7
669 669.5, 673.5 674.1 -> 0.0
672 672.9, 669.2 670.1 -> 0.4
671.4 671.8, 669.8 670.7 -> 0.0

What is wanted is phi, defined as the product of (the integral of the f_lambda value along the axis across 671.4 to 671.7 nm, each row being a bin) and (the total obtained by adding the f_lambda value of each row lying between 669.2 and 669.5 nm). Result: 175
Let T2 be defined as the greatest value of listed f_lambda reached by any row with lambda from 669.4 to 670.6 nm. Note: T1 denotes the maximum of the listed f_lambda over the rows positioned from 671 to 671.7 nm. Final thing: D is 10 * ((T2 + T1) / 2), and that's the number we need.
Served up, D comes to 175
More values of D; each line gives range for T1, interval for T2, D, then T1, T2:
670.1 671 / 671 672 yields 174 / 17.56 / 17.32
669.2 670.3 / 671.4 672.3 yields 173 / 17.62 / 17.06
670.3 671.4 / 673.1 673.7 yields 174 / 17.56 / 17.27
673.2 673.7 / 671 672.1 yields 173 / 17.27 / 17.32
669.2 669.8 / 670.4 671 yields 176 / 17.62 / 17.56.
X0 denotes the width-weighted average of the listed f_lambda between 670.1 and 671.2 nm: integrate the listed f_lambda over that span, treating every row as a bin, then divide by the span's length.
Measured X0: 17.5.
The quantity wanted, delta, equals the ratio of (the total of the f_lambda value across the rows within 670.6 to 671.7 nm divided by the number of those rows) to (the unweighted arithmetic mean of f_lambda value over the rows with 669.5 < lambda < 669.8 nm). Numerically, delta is 0.98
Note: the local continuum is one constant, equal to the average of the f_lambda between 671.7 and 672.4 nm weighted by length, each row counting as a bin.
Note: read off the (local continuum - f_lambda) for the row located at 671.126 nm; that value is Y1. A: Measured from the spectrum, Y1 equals -0.9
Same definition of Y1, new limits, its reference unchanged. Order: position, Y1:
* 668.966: -0.9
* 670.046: -1.2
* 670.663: -1.1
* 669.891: -1.2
